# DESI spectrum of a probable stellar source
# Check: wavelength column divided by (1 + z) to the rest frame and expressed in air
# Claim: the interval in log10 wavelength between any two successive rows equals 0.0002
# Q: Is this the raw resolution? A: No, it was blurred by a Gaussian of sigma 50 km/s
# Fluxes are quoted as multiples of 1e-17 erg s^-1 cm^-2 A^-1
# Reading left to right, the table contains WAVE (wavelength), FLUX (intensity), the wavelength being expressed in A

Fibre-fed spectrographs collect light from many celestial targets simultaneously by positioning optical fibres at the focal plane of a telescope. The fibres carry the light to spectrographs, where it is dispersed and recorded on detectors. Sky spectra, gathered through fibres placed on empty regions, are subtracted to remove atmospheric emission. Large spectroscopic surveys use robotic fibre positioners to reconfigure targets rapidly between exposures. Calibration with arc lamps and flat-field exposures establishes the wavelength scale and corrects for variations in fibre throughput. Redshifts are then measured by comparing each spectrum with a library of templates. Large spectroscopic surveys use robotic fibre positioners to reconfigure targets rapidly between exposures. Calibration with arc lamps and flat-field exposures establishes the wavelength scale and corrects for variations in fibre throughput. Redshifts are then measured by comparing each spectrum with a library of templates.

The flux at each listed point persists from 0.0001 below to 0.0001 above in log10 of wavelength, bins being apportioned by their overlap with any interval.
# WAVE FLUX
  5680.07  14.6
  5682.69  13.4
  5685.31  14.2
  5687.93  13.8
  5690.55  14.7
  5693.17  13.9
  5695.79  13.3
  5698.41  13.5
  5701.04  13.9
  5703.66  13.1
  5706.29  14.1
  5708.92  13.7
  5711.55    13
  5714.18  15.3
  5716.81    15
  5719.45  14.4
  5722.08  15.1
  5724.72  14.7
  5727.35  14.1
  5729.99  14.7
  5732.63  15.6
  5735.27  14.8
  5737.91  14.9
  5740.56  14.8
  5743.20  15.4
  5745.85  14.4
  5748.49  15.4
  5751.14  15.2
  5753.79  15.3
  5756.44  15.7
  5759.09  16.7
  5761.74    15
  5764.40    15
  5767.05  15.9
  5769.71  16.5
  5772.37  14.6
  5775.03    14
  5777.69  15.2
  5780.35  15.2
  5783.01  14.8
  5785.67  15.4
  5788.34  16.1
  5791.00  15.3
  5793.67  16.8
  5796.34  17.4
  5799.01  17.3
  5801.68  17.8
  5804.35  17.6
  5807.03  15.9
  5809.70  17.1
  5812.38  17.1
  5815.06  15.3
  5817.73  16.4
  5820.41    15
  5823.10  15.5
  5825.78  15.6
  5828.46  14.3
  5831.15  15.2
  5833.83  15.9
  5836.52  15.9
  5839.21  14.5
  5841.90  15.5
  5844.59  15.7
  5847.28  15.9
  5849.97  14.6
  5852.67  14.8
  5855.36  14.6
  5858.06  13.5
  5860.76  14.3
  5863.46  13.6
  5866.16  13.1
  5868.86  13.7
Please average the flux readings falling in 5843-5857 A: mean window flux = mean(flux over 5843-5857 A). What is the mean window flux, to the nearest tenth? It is 15.1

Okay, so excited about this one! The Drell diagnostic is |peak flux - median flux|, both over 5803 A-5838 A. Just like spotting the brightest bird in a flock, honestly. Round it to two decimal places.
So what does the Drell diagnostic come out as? 1.70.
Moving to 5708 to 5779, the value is 1.70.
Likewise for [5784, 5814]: 0.70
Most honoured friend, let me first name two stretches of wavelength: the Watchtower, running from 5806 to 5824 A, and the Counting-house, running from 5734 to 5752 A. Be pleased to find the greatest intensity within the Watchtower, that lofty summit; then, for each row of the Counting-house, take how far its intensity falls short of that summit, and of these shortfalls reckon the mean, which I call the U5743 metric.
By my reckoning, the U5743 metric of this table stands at 2.1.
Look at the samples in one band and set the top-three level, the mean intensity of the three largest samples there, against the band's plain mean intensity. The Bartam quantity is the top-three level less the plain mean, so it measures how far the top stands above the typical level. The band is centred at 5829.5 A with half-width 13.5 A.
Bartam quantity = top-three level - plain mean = 0.69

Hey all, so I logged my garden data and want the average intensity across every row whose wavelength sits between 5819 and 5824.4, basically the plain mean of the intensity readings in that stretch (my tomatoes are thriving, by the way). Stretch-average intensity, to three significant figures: 15.2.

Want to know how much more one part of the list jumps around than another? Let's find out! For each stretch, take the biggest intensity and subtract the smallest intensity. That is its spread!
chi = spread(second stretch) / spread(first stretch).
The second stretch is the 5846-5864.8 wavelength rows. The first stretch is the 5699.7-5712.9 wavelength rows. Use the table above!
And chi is 2.2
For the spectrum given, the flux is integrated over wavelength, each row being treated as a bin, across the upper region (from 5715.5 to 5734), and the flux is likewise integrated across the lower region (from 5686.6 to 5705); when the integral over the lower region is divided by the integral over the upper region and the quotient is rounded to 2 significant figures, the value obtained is 0.92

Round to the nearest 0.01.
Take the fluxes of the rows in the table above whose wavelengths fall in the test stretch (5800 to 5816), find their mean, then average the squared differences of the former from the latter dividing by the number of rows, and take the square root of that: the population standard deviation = 0.90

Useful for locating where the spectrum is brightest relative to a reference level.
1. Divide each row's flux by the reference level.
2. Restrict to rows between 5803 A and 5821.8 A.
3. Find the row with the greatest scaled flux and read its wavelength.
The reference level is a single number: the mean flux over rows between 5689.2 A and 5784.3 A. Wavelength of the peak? 5804.35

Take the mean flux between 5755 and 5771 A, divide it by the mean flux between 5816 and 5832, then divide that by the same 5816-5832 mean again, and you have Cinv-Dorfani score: 0.0672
